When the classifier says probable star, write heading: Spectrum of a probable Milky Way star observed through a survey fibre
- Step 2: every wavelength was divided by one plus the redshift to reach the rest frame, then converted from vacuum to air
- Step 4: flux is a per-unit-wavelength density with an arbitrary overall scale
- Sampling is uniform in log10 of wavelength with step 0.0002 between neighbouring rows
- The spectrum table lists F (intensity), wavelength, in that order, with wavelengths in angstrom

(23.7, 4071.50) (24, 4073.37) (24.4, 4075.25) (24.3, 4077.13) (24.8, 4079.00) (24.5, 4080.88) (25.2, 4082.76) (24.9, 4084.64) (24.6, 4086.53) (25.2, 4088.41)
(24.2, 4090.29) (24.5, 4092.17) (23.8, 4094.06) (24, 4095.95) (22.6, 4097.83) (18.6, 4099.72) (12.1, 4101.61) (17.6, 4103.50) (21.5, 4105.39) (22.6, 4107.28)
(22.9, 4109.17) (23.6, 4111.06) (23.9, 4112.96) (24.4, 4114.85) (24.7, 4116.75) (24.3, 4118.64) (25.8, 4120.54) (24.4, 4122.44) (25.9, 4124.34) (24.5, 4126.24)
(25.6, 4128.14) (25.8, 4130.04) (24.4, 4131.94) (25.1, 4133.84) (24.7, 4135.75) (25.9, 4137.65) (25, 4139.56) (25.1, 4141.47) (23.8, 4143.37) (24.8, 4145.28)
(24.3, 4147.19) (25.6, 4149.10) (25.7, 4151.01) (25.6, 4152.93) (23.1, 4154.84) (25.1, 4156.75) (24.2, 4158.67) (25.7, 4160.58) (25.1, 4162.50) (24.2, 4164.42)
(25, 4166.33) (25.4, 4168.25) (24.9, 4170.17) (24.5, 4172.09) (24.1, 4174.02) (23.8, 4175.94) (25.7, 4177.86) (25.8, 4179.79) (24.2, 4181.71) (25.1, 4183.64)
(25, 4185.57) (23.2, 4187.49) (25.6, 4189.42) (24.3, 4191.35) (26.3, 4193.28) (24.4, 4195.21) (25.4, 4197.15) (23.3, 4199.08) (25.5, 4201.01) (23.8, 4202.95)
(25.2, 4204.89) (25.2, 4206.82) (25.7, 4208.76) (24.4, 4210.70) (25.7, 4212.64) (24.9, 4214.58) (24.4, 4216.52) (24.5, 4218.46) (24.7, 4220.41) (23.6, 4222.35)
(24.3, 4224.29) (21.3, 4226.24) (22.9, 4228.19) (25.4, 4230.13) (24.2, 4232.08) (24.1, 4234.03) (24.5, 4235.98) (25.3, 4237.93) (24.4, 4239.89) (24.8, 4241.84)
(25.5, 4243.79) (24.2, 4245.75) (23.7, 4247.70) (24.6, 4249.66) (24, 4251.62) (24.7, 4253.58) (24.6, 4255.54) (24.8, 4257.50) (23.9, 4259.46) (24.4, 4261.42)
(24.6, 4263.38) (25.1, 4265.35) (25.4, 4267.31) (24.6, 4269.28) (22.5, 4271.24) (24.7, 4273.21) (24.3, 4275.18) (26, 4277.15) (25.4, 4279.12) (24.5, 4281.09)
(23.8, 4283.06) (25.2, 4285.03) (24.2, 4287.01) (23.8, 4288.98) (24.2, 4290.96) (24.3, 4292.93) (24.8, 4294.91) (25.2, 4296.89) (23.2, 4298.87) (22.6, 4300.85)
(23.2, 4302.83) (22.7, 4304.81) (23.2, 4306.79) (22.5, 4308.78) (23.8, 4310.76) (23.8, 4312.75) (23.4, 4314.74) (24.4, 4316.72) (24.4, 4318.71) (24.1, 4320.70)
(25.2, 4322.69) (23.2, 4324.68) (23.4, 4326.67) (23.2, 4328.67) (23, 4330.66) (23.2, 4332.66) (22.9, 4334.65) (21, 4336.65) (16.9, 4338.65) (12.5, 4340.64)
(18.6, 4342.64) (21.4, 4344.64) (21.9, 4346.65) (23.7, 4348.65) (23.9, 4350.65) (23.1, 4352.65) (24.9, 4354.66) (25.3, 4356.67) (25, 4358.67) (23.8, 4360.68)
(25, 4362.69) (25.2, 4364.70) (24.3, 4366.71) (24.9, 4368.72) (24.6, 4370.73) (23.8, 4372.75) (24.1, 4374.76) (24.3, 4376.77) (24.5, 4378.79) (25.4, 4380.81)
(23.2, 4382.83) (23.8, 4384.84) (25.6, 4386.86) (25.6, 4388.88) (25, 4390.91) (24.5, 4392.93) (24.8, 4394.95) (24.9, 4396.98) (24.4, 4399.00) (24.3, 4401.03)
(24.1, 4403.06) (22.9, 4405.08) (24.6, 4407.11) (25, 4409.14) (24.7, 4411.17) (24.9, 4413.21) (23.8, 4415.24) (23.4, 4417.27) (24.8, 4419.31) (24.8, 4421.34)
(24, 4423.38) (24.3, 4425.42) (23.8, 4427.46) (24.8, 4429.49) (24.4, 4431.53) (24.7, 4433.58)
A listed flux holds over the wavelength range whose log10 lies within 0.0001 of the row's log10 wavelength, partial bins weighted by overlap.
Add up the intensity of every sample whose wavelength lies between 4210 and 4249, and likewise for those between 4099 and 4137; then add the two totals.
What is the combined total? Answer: 949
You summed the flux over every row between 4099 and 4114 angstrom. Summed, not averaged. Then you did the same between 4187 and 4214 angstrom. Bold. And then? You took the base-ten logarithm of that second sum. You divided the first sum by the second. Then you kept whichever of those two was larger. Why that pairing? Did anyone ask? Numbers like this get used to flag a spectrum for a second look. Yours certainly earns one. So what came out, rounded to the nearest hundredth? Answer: 2.54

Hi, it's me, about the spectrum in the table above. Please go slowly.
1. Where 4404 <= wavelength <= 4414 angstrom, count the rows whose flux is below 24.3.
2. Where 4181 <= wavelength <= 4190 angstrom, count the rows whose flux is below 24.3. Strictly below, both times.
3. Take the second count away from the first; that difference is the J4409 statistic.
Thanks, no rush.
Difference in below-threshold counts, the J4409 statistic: -1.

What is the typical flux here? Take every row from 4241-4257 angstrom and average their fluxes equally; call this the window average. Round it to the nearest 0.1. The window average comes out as 24.5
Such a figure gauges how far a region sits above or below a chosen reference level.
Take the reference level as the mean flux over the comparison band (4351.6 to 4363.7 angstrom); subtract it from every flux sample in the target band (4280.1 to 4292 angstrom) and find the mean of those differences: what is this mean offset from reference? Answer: -0.23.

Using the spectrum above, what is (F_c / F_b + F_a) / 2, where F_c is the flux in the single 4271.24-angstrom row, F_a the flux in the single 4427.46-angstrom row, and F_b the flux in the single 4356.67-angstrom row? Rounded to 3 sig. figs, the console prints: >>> 12.3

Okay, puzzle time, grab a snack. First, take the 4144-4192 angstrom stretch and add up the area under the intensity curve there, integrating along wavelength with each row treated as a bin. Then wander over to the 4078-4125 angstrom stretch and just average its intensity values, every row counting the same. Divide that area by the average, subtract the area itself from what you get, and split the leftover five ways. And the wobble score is -228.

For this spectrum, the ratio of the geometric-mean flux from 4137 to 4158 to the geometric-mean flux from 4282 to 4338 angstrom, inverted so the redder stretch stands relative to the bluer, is 0.95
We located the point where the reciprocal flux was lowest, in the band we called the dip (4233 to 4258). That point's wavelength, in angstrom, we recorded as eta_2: 4243.79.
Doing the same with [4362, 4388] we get 4386.86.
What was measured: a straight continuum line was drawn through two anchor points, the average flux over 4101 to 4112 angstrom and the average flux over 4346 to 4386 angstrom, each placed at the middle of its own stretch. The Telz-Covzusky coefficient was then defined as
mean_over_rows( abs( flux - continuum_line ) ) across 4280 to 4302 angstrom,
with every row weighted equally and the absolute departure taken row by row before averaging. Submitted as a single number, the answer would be 1.2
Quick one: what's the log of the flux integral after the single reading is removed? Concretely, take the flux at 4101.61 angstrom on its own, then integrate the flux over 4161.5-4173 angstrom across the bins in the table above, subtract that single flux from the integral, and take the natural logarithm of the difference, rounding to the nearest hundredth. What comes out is 5.61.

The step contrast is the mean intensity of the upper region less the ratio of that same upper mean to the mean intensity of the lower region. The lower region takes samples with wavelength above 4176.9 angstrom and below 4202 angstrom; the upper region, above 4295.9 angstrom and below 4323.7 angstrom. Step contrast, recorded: 22.7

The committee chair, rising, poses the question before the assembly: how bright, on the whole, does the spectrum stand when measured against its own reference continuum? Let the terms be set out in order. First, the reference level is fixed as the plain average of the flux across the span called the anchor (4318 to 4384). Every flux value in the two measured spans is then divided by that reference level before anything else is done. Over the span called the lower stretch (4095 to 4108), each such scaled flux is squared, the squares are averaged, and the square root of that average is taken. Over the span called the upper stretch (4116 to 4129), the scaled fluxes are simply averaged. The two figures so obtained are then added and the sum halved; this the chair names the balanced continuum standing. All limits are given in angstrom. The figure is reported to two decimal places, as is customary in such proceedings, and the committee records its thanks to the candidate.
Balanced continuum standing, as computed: 0.98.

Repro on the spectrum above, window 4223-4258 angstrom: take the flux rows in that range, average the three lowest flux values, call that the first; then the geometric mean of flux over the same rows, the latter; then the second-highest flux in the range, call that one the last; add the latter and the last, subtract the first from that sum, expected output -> 27.0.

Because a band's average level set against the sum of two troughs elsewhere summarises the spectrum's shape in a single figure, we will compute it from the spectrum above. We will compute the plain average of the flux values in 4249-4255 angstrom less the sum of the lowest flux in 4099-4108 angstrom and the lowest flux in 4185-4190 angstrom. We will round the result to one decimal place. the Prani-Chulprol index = -10.9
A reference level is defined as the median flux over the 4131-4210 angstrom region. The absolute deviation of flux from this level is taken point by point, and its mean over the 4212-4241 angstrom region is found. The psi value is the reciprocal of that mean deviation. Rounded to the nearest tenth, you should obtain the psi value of 1.1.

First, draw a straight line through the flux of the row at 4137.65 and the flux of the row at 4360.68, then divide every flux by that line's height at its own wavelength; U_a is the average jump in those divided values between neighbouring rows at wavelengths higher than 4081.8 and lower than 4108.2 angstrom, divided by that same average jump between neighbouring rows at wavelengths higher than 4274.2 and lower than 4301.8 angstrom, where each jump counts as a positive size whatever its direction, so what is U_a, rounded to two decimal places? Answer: 2.25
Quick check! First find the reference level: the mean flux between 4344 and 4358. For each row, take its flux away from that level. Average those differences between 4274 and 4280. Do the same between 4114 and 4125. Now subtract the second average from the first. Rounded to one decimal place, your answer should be -0.3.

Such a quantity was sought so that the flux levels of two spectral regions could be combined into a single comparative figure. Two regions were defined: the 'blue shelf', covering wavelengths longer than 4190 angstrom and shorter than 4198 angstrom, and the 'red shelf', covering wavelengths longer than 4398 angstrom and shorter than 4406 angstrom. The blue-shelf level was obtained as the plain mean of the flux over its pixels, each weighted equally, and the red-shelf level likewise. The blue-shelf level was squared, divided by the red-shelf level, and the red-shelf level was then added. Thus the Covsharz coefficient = 50.3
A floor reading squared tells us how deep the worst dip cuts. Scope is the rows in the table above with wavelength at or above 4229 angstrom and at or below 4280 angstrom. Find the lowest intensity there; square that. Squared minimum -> 506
